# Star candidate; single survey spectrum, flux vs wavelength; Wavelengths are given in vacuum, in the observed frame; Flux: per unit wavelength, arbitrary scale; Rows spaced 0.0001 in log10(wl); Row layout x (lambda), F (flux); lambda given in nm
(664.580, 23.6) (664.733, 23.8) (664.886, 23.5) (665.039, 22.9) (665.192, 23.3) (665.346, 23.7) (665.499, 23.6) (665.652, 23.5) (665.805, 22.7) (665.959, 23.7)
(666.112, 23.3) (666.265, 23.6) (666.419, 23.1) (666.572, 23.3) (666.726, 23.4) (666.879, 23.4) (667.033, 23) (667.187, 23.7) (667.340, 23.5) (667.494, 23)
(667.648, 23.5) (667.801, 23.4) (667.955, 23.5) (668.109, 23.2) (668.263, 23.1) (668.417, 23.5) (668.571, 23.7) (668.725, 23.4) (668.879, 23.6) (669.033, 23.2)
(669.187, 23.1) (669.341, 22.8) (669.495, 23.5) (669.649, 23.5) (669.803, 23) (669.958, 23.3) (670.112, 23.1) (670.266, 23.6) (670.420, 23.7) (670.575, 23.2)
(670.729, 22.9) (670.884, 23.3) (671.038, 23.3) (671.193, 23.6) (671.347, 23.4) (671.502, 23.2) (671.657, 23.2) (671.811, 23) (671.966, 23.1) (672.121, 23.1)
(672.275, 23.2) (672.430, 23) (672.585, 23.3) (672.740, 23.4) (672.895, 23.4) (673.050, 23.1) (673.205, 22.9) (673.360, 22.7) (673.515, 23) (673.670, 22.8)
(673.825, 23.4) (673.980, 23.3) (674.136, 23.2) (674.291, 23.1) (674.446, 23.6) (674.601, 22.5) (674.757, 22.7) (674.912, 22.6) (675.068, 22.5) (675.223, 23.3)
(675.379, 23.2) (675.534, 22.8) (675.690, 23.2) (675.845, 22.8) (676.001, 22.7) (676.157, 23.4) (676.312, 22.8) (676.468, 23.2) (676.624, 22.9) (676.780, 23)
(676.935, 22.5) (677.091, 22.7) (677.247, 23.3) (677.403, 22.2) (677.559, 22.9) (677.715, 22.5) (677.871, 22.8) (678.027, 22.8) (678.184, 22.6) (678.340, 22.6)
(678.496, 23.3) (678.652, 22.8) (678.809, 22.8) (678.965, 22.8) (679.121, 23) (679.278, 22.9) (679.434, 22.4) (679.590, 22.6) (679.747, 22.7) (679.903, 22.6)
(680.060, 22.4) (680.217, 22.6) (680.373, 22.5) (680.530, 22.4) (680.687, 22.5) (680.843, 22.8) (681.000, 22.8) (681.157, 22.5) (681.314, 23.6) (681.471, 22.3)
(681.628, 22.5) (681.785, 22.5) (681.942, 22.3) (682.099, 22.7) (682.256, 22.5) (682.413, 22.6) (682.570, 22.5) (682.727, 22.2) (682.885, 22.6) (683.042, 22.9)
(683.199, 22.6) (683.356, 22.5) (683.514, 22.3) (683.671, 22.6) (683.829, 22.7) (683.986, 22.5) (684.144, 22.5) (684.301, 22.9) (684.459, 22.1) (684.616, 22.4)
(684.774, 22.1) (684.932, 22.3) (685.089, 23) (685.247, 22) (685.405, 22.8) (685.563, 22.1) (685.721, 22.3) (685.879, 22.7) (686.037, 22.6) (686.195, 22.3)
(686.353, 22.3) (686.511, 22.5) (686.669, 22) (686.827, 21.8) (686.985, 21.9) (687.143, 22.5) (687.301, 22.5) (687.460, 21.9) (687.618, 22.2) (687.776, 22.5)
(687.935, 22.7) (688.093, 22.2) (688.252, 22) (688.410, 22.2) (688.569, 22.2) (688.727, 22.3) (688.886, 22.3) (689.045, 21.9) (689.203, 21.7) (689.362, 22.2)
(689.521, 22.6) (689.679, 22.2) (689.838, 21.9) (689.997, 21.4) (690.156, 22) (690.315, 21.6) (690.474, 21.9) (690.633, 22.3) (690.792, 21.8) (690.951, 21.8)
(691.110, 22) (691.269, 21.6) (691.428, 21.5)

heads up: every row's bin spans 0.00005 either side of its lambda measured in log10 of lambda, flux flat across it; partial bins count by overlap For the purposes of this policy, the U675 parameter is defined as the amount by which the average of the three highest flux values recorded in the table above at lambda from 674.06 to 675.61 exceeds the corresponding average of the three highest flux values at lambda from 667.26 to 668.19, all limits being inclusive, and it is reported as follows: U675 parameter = -0.13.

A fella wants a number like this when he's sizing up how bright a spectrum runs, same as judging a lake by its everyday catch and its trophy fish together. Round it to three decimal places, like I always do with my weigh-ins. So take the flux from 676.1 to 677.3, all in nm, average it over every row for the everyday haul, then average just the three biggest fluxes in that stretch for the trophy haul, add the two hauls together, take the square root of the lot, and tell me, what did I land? 6.803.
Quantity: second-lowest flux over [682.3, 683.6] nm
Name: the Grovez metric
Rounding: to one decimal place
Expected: 22.3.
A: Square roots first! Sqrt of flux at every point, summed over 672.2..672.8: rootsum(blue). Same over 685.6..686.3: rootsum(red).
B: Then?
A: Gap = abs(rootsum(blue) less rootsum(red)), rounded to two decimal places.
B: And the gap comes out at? 0.31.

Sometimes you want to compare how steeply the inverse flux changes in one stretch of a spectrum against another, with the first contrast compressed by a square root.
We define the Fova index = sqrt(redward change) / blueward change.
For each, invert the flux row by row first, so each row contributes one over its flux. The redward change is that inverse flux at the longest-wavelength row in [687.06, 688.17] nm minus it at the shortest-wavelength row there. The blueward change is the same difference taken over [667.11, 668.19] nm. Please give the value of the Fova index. 27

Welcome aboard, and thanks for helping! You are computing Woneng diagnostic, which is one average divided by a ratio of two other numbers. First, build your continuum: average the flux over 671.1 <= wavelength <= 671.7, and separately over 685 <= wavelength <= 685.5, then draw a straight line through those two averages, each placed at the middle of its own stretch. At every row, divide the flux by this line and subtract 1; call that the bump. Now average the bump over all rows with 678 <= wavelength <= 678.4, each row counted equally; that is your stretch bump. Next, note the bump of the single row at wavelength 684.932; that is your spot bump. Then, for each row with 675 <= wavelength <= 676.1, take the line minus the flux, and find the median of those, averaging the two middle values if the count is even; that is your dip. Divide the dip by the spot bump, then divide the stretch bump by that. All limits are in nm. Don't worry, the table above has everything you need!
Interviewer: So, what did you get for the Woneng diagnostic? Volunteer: 0.0006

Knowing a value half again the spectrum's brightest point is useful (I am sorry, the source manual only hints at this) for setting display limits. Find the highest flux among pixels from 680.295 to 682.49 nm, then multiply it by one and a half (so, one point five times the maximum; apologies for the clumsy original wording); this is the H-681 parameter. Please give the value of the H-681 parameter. 35.4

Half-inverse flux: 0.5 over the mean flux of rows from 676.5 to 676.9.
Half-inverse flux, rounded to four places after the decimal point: 0.0218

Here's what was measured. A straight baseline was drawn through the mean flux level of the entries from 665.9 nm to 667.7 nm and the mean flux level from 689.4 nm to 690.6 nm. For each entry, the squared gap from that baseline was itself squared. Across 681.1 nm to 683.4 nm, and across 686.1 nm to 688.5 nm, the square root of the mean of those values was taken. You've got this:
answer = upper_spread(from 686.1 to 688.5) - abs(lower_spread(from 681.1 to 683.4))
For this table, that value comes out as -0.201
